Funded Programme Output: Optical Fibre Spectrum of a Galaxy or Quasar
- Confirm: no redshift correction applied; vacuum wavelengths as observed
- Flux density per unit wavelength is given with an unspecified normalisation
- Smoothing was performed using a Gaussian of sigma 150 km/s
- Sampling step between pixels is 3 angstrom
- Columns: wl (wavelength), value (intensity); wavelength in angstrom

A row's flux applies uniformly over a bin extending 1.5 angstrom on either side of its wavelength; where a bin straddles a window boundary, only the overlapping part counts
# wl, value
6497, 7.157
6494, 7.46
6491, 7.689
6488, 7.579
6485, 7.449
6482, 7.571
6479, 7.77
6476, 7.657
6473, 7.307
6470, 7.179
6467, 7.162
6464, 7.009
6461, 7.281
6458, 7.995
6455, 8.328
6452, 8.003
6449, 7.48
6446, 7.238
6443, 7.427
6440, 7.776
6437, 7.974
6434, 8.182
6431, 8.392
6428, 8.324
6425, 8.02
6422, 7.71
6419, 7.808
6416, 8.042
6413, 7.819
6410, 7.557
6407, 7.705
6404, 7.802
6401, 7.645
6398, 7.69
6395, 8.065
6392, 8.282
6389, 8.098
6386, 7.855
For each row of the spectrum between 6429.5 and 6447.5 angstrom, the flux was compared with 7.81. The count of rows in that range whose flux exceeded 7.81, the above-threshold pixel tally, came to 3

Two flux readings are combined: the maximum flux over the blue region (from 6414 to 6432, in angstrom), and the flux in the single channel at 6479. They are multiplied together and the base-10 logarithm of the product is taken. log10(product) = 1.81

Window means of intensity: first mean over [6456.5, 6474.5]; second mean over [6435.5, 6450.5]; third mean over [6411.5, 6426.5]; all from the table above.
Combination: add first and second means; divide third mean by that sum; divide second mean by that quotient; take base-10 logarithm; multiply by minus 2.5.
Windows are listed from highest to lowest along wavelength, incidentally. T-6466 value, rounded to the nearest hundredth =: -2.89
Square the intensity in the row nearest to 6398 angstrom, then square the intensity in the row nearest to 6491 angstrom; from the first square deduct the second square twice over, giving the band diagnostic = -59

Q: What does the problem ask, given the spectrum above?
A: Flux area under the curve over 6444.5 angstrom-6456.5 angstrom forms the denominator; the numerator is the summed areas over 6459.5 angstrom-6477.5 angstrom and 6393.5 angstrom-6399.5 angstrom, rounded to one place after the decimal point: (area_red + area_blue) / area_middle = 1.9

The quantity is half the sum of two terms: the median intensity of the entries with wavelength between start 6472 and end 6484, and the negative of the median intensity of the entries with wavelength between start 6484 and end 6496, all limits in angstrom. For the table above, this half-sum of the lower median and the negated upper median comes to 0.05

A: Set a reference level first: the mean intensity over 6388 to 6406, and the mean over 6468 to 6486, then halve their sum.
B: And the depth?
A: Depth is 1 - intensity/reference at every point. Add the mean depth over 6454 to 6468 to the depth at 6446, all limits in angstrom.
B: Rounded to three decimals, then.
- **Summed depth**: 0.081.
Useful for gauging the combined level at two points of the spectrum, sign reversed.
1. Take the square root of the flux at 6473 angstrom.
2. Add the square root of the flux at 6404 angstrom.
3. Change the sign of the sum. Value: -5.50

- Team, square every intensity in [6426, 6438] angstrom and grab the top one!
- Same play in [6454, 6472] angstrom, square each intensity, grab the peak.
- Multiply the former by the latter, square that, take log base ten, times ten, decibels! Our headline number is 73.8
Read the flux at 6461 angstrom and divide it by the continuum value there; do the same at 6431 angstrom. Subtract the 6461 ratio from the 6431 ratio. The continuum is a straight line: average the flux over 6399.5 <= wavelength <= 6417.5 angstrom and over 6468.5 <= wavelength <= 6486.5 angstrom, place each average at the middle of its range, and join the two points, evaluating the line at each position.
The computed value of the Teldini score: 0.13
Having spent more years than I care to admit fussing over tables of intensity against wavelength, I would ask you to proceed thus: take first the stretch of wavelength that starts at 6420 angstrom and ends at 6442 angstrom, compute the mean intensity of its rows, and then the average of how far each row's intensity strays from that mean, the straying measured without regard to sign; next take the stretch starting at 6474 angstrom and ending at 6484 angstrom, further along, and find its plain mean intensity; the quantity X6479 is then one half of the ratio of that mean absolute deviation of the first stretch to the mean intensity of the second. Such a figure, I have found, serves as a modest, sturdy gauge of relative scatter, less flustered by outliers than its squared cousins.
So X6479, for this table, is 0.014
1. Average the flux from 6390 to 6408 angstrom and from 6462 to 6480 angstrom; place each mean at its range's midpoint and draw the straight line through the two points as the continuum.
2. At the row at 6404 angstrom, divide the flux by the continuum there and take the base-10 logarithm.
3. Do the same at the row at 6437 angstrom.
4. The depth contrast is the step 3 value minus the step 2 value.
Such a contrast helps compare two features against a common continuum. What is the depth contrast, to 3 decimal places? 0.023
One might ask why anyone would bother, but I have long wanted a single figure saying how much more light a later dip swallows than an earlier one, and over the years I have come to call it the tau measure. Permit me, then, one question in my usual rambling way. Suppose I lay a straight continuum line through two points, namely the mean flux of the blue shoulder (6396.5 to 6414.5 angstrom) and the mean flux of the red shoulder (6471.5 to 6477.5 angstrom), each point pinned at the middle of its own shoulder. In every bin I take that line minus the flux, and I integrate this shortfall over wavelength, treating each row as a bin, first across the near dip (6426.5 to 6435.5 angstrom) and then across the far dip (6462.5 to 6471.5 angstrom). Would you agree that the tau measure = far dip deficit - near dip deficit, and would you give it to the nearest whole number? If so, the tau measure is 10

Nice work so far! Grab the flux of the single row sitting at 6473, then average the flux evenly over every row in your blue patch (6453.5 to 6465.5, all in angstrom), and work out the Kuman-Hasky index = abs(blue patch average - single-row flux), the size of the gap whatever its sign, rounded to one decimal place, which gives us 0.3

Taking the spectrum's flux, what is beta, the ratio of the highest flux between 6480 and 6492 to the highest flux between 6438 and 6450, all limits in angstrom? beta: 0.99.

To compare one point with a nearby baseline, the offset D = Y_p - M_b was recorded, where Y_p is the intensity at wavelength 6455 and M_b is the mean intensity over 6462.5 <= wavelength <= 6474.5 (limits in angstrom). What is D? 1.2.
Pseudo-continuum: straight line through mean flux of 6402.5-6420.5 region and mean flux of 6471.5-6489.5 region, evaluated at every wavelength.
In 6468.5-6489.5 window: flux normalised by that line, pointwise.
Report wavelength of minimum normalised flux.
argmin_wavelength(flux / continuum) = 6470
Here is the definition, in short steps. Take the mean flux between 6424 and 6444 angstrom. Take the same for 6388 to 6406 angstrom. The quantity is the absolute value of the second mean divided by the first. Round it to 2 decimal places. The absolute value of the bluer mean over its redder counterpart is 0.99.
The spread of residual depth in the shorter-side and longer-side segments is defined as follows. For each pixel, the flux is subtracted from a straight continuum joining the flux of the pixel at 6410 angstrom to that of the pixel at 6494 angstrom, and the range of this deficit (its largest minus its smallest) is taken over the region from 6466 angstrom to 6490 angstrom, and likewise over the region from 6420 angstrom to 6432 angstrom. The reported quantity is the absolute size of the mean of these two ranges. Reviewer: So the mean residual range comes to 0.66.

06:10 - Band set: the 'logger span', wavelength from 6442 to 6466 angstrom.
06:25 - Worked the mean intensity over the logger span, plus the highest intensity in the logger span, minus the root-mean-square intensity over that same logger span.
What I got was 8.3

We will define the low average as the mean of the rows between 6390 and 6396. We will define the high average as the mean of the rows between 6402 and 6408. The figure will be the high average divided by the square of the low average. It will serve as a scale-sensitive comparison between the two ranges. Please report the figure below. 0.116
